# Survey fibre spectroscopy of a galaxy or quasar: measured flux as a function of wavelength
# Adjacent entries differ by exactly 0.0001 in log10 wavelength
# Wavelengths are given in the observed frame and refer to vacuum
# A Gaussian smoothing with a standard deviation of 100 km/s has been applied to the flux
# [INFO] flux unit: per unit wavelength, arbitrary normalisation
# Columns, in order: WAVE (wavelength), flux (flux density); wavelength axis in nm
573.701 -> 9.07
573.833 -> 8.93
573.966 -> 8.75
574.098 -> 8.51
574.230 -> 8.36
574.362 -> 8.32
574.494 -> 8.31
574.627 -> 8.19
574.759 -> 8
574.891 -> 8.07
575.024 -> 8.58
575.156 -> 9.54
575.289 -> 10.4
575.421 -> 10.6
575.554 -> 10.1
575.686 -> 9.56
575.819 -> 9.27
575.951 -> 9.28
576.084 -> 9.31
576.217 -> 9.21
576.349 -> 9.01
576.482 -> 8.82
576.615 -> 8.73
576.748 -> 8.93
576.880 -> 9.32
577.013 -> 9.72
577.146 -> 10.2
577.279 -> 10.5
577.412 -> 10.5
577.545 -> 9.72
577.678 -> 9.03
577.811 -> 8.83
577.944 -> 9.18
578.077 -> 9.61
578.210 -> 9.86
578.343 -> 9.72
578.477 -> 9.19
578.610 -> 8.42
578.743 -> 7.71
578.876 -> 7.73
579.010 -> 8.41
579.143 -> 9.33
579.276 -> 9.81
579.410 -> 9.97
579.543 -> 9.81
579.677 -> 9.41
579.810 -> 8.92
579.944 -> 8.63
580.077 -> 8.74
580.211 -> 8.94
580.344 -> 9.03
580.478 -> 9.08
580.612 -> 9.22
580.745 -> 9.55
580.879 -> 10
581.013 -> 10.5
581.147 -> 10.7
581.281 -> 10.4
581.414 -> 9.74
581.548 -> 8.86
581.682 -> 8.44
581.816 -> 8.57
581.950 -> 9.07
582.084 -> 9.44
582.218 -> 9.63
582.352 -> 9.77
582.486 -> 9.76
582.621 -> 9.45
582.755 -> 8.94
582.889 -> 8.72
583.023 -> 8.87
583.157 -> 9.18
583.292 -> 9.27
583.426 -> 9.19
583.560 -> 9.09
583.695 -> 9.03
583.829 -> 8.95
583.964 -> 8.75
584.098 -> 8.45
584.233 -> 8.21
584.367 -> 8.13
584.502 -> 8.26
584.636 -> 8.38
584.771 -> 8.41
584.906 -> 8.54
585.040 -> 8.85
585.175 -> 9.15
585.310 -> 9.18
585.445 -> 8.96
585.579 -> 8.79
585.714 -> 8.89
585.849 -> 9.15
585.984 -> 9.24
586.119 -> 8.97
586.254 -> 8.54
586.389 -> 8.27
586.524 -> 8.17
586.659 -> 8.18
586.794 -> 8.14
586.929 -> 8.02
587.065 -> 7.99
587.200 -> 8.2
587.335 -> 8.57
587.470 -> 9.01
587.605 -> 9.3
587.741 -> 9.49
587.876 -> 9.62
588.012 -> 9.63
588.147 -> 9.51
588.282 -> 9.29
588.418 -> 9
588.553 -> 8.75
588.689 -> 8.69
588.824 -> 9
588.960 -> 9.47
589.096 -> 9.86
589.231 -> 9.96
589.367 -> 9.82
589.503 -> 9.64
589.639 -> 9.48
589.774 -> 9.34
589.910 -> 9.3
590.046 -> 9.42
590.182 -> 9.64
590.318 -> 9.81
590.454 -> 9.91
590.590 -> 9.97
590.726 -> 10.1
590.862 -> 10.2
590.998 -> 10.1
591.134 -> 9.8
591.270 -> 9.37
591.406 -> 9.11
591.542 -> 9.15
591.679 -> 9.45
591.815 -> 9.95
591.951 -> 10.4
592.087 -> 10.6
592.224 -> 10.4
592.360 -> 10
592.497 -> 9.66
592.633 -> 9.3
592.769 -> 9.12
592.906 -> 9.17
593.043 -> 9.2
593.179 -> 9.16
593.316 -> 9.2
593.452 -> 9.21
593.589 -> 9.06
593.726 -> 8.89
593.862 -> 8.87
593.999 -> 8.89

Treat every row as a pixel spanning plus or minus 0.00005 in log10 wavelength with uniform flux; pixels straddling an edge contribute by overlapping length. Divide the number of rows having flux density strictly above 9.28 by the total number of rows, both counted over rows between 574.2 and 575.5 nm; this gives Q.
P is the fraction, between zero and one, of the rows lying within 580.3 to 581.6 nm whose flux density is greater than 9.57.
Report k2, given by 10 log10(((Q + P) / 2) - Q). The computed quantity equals -10.0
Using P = 0.50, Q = 0.3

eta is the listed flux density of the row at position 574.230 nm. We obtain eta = 8.36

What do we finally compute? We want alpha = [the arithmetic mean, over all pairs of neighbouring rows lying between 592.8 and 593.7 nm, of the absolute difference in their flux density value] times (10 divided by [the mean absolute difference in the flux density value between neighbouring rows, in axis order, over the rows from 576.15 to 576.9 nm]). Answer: 2.5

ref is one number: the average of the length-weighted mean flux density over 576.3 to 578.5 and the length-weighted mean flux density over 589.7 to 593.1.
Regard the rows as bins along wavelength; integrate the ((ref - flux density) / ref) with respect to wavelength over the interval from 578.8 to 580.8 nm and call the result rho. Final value 0.10 nm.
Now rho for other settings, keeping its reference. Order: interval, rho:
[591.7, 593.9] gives 0.02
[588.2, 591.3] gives 0.01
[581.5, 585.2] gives 0.26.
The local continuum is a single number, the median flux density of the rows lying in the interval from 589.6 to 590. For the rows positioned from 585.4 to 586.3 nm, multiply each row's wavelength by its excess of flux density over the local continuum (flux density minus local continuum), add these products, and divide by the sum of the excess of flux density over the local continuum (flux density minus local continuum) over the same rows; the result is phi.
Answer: 585.88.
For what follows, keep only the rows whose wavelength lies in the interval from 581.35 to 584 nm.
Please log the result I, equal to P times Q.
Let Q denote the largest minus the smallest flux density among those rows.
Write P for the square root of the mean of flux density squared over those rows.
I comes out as 12.2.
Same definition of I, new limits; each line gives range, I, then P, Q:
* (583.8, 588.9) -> 14.4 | 8.77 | 1.64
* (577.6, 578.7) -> 13.3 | 9.24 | 1.44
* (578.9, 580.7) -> 14.3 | 9.19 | 1.56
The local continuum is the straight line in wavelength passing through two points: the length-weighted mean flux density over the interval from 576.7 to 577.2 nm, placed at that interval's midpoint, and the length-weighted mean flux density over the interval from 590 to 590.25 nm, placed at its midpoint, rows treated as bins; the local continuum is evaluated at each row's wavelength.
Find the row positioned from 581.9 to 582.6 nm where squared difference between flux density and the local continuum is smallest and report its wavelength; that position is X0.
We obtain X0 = 582.218 nm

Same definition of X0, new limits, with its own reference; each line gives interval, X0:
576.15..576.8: 576.217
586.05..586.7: 586.119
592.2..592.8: 592.497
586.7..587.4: 587.335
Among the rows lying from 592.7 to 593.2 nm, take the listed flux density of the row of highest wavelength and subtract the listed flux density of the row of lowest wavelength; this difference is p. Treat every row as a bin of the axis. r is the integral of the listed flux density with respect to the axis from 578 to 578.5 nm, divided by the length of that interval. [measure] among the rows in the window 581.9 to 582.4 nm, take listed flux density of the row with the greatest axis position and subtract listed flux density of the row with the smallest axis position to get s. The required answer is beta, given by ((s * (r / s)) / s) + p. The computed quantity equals 14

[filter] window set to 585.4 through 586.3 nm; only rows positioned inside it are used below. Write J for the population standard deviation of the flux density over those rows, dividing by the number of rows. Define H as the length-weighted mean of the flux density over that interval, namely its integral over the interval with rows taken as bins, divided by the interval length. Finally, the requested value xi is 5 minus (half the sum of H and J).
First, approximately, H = 8.9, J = 0.2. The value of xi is 0.42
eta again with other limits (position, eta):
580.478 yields 9.08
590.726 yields 10.1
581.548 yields 8.86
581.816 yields 8.57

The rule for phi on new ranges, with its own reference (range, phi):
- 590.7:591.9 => 591.04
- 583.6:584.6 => 584.21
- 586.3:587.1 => 586.74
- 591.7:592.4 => 592.09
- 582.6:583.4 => 582.96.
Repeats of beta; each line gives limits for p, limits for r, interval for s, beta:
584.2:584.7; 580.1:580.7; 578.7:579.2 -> 6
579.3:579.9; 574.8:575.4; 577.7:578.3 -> 8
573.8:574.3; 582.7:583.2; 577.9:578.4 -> 16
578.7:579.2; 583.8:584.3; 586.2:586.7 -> -22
